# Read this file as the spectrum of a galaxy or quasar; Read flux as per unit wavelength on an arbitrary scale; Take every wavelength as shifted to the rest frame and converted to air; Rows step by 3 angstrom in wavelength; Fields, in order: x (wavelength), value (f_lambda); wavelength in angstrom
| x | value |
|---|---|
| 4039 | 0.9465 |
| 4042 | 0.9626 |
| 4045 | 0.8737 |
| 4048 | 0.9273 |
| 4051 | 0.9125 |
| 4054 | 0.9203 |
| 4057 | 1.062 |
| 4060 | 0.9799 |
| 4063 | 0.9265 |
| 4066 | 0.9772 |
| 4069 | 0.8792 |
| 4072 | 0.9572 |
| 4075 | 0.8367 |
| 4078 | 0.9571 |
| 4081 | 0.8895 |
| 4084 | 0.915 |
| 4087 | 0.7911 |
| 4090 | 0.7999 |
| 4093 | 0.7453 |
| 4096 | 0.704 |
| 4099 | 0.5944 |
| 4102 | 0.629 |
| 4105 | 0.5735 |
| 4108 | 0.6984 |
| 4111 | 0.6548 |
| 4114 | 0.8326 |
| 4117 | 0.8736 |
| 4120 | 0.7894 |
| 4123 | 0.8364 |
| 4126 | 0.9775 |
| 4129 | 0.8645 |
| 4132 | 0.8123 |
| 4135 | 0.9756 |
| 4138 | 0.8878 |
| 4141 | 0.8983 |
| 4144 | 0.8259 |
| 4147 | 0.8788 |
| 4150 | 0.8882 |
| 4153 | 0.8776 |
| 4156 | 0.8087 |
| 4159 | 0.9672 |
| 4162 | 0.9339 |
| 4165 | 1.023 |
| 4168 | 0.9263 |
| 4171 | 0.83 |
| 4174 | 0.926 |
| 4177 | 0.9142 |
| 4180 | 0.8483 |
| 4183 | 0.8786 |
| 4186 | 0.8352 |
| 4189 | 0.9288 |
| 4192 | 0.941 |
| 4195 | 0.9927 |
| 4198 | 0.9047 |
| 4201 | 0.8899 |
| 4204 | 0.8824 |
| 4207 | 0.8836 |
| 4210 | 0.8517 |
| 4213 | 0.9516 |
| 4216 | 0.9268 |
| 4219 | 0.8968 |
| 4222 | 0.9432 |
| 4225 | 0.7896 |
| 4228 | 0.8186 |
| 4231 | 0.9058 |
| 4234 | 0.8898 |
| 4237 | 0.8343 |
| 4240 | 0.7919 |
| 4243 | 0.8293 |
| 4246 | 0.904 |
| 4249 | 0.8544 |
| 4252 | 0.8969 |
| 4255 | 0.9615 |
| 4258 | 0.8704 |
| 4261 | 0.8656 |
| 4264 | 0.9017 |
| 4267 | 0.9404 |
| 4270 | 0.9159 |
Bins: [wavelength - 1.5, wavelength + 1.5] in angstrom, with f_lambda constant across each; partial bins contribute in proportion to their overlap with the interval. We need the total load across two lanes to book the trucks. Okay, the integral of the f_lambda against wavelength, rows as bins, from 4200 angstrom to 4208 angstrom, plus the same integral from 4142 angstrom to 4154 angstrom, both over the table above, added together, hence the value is 18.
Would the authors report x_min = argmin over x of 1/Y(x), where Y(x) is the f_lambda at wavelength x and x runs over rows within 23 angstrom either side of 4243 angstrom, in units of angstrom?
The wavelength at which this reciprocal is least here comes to 4255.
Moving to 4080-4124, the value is 4084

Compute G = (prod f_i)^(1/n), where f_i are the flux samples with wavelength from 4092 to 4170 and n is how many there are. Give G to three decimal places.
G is 0.817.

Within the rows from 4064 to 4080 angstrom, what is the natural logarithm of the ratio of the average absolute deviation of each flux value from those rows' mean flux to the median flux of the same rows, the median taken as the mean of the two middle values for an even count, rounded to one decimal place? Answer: -2.9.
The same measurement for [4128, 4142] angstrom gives -3.1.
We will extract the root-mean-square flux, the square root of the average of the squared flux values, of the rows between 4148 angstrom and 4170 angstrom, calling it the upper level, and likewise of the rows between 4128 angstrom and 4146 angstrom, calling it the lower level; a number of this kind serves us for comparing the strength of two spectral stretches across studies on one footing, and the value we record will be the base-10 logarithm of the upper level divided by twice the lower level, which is -0.281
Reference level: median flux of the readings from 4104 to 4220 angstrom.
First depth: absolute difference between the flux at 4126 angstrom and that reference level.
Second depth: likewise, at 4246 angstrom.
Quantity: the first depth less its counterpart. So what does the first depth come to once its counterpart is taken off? 0.07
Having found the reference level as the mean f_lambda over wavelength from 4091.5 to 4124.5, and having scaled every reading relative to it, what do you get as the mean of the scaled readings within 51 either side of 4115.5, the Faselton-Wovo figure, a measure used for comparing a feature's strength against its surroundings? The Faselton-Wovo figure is 1.16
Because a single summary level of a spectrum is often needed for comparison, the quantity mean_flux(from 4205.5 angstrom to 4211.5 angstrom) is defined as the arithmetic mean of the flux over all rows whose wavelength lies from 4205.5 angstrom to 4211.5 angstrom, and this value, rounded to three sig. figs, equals 0.868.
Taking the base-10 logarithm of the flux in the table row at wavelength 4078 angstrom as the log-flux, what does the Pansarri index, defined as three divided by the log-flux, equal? -158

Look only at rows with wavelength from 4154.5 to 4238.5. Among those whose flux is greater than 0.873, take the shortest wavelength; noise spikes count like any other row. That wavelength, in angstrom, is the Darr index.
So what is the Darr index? 4159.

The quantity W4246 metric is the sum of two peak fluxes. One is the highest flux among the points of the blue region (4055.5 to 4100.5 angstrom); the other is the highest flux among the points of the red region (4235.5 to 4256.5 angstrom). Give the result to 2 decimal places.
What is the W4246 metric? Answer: 2.02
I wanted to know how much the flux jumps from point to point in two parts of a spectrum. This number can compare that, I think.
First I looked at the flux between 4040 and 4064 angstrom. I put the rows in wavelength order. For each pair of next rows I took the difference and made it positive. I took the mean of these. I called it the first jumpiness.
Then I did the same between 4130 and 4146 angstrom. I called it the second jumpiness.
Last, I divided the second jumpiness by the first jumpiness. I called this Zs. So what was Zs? 1.3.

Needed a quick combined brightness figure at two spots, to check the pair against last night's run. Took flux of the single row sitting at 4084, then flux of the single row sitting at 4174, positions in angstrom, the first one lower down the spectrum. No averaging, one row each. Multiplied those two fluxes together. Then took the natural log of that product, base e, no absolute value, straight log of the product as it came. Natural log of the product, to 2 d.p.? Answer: -0.17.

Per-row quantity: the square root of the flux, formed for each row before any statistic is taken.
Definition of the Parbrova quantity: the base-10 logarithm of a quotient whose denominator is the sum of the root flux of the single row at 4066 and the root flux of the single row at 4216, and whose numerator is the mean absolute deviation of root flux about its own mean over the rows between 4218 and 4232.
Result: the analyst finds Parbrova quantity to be -1.83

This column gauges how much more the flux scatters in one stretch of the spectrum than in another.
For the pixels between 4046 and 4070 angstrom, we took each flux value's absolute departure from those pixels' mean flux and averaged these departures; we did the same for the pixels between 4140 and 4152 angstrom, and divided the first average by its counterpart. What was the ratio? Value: 1.86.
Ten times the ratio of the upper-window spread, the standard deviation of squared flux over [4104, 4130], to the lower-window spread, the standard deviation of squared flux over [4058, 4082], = 20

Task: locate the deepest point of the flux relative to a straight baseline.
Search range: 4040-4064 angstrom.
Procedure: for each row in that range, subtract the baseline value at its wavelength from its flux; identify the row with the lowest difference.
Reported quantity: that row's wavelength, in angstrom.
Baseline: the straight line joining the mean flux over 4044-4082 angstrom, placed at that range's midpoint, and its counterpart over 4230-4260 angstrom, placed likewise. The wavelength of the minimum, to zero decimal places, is 4045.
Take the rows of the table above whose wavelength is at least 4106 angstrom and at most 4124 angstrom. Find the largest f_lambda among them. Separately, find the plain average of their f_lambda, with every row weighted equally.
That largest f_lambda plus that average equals 1.65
